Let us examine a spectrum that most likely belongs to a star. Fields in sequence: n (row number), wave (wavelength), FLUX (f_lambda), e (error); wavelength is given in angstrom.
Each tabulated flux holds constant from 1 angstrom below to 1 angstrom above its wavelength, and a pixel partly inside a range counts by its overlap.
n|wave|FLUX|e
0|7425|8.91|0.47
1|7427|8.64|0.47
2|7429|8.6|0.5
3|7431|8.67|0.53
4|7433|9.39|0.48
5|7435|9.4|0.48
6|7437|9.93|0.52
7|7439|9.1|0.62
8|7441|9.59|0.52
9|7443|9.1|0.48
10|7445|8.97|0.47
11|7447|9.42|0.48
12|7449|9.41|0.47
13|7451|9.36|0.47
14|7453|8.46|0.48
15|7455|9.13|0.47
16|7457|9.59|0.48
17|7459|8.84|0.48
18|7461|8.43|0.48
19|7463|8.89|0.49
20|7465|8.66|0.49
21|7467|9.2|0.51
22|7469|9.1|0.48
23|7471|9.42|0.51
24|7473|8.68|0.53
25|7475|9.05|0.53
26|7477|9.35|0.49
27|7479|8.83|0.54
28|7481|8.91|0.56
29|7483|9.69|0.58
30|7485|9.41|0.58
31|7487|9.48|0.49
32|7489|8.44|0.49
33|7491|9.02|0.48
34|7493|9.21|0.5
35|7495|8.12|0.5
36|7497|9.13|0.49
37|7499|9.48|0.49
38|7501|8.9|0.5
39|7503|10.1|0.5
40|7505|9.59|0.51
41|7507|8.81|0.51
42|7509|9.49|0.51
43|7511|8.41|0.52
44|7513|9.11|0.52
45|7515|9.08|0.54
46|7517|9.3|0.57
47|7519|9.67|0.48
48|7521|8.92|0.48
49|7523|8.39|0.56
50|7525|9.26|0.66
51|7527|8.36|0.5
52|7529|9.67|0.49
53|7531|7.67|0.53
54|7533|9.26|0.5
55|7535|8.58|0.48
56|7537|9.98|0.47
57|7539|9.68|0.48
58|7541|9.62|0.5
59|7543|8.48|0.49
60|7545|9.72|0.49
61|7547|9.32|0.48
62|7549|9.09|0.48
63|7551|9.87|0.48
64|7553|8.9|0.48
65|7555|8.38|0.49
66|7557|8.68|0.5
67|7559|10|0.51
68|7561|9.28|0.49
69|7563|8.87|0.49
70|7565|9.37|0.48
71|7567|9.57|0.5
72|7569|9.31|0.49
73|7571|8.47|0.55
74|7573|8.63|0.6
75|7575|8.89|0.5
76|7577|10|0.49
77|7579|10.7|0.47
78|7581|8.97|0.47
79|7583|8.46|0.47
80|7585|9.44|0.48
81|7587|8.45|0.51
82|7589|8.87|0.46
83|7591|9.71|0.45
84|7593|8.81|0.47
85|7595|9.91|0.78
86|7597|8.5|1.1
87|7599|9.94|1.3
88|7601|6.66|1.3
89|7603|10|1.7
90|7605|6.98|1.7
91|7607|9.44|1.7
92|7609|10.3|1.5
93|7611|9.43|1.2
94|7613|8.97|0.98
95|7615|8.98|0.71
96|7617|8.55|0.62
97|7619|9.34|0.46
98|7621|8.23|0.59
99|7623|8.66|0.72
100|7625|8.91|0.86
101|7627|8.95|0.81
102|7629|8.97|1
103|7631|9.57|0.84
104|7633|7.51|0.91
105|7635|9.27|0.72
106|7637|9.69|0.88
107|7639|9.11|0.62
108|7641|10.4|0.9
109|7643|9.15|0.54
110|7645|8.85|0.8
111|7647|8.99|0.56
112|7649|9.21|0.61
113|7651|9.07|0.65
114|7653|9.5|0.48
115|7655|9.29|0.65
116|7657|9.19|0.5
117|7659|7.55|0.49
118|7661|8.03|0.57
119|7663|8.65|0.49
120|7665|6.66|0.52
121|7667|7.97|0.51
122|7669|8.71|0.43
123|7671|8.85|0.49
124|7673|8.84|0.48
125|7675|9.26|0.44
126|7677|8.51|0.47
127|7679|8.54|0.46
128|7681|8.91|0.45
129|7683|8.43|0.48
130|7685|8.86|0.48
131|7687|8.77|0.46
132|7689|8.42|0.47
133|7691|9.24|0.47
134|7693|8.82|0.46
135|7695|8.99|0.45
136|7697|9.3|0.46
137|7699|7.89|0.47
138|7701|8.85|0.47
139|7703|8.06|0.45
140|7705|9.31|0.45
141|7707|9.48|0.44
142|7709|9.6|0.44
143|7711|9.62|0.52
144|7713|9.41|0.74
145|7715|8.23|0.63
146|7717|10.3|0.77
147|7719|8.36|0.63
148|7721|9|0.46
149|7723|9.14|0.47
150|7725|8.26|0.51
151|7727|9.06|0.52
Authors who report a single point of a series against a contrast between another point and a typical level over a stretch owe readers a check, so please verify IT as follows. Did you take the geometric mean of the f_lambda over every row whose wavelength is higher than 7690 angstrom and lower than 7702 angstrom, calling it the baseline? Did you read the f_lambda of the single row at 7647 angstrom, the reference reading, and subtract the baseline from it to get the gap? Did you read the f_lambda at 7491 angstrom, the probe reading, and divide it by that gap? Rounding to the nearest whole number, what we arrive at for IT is 58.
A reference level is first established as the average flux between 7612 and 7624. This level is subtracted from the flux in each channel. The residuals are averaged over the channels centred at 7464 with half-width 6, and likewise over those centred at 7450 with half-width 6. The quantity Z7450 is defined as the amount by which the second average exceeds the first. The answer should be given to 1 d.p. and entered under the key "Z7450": 0.3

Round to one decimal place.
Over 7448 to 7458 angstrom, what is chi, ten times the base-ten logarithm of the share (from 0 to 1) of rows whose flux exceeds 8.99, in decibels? -1.0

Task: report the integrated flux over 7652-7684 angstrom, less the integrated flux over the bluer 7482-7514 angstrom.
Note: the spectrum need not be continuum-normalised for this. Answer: -19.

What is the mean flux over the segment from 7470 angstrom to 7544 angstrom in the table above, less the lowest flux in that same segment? 1.43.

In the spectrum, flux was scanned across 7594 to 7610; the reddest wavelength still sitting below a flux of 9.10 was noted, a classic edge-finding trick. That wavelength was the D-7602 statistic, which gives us 7605 angstrom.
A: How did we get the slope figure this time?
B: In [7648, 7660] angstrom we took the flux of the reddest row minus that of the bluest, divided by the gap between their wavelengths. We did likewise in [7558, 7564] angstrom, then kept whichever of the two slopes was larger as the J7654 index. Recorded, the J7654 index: -0.17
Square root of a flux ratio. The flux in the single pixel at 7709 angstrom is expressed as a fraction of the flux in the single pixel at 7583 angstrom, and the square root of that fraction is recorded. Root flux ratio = 1.07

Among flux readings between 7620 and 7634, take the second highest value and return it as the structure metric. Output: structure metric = 8.97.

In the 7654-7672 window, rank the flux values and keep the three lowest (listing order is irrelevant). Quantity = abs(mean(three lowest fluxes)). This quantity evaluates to 7.39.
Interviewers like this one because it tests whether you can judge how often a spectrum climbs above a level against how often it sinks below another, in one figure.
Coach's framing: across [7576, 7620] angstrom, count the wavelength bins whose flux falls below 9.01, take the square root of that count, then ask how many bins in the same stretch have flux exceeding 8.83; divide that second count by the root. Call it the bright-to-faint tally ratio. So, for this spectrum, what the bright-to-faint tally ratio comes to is 4.5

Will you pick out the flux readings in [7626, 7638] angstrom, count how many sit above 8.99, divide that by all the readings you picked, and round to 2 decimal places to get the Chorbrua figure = 0.50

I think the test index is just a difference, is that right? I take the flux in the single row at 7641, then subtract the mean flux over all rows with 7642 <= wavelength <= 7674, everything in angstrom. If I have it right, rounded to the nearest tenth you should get 1.7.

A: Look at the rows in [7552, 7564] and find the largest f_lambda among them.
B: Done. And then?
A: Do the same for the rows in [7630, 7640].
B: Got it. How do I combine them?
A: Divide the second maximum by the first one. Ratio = 0.97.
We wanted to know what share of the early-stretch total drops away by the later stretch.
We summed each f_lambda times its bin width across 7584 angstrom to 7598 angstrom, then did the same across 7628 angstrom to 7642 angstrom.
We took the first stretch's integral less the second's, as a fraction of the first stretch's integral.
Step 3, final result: -0.013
